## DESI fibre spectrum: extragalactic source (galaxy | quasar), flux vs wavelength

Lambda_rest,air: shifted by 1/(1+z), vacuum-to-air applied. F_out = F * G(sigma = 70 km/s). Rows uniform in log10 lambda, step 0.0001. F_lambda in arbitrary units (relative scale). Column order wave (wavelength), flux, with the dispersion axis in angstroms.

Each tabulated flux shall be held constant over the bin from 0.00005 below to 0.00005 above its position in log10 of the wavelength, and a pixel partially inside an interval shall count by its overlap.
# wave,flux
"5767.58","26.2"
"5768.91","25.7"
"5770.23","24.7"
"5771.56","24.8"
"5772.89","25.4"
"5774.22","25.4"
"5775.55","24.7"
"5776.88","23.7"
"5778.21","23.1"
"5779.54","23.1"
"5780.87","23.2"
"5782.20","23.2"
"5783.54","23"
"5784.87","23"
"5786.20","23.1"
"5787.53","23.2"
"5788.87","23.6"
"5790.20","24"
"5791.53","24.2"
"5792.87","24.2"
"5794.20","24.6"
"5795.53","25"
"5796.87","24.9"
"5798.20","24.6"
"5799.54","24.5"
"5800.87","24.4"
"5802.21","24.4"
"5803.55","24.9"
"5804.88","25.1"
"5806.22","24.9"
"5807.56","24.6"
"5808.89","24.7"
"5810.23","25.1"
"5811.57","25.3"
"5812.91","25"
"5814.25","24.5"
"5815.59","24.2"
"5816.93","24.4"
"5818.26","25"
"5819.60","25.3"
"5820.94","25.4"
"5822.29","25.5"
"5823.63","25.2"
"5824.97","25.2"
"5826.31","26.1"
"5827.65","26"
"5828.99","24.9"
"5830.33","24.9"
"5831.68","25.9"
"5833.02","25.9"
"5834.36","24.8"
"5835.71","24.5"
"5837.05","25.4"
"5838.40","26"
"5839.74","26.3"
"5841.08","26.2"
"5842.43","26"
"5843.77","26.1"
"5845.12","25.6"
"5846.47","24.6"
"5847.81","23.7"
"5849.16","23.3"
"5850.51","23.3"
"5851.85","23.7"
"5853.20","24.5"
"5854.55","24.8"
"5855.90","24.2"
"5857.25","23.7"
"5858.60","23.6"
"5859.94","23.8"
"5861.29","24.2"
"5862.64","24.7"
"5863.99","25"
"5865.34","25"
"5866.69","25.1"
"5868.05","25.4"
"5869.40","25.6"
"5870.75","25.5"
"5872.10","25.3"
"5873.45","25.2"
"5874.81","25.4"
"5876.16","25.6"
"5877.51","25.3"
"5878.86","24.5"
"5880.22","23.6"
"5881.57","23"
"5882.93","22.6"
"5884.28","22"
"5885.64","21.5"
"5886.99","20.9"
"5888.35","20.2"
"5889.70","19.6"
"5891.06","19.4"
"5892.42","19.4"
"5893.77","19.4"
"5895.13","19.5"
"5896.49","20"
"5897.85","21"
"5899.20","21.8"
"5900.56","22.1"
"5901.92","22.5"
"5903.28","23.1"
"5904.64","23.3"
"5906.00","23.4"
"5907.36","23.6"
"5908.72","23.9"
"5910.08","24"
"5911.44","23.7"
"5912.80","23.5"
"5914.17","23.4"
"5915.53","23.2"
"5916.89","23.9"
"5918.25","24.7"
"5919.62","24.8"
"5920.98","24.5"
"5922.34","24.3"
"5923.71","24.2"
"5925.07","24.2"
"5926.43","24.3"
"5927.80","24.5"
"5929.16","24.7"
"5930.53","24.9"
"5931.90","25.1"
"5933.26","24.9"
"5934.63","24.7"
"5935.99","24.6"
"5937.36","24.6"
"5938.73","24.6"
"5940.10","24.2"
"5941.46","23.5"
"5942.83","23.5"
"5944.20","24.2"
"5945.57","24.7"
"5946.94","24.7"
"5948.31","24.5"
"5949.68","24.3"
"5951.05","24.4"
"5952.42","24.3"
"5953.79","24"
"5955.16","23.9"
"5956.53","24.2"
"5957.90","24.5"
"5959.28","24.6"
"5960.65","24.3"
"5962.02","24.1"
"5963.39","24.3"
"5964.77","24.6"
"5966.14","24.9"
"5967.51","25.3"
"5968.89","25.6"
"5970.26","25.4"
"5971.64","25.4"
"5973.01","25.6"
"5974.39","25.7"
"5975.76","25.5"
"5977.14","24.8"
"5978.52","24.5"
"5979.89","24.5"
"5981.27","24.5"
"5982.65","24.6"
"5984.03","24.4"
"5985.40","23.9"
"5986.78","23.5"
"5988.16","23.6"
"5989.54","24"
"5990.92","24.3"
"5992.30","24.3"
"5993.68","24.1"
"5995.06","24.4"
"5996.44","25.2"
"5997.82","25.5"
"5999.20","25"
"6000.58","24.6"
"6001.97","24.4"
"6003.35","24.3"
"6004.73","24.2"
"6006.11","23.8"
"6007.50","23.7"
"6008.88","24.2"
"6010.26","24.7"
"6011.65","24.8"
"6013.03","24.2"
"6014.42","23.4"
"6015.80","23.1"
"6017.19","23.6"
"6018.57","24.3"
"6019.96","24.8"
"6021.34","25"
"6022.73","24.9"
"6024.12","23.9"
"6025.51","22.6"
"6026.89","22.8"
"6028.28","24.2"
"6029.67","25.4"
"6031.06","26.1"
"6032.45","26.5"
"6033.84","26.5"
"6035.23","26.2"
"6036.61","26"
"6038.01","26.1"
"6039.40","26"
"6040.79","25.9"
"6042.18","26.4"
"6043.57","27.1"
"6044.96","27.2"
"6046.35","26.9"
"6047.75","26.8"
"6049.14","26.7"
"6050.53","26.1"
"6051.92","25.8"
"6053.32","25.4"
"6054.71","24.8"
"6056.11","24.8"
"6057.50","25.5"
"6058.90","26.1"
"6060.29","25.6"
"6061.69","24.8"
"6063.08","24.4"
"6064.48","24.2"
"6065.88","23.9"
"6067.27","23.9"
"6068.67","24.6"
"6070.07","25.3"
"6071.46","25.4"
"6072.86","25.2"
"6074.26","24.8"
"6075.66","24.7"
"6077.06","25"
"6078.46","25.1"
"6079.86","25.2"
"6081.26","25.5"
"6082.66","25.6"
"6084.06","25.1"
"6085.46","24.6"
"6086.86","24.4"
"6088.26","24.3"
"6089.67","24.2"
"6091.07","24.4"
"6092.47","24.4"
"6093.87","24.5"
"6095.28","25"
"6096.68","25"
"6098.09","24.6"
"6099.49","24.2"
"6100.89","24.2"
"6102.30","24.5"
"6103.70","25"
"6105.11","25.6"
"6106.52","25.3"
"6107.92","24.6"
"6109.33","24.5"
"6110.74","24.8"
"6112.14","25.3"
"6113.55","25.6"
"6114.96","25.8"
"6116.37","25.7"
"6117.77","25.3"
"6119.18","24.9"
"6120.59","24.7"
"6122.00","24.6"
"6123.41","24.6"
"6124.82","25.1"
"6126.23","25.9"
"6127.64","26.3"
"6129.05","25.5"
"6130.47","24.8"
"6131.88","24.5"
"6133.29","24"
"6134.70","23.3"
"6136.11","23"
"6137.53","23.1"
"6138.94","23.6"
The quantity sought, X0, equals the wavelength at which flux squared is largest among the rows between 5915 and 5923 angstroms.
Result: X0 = 5919.62 angstroms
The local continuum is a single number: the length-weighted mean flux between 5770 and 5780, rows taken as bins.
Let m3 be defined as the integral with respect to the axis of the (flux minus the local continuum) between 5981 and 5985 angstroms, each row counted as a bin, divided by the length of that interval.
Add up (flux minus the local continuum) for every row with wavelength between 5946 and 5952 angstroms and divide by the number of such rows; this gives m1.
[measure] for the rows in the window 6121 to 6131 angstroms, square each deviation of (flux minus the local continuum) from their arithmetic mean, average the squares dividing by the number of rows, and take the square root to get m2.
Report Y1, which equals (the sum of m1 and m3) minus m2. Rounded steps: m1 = 0.1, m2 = 0.6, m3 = 0.1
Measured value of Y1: -0.4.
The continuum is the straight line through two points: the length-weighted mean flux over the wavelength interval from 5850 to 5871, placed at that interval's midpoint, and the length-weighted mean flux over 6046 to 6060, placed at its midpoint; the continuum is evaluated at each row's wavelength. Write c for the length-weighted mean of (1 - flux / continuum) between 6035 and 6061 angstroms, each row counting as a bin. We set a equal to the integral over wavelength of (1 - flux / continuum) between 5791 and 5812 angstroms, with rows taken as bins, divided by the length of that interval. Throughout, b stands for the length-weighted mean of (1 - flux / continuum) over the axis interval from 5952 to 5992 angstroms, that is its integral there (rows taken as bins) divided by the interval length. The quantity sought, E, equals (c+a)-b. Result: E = -0.064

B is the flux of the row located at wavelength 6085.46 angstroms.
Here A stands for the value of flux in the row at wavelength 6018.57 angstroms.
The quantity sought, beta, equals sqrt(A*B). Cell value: 24.4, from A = 24.3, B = 24.6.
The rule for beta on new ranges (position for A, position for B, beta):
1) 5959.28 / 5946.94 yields 24.6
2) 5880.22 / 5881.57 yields 23.3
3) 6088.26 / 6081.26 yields 24.9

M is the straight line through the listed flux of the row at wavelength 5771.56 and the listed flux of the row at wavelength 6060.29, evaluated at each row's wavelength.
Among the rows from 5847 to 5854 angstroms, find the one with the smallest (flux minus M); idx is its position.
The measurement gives 5850.51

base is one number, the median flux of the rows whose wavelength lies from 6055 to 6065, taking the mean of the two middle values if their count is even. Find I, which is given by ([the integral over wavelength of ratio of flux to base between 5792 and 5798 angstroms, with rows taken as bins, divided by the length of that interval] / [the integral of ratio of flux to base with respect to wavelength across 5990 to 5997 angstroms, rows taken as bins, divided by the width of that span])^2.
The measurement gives 1.02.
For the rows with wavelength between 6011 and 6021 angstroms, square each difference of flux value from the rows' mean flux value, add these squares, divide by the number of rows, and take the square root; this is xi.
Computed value 0.62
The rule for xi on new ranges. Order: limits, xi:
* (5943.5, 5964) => 0.23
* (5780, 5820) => 0.72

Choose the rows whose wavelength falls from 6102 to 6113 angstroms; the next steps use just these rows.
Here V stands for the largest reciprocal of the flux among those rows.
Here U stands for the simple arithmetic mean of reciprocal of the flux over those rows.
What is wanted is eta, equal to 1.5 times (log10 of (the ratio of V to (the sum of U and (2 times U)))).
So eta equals -0.704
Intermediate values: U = 0.0401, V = 0.0408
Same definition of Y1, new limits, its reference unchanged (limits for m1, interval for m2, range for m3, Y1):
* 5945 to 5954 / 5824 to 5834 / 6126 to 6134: 0.3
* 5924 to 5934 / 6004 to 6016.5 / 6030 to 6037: 1.6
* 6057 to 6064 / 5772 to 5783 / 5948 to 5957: -0.2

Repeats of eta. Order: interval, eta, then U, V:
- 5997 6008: -0.696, 0.0409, 0.0422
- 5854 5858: -0.701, 0.0413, 0.0422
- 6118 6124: -0.713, 0.0405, 0.0407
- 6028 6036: -0.674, 0.0388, 0.0413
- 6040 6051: -0.698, 0.0376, 0.0386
